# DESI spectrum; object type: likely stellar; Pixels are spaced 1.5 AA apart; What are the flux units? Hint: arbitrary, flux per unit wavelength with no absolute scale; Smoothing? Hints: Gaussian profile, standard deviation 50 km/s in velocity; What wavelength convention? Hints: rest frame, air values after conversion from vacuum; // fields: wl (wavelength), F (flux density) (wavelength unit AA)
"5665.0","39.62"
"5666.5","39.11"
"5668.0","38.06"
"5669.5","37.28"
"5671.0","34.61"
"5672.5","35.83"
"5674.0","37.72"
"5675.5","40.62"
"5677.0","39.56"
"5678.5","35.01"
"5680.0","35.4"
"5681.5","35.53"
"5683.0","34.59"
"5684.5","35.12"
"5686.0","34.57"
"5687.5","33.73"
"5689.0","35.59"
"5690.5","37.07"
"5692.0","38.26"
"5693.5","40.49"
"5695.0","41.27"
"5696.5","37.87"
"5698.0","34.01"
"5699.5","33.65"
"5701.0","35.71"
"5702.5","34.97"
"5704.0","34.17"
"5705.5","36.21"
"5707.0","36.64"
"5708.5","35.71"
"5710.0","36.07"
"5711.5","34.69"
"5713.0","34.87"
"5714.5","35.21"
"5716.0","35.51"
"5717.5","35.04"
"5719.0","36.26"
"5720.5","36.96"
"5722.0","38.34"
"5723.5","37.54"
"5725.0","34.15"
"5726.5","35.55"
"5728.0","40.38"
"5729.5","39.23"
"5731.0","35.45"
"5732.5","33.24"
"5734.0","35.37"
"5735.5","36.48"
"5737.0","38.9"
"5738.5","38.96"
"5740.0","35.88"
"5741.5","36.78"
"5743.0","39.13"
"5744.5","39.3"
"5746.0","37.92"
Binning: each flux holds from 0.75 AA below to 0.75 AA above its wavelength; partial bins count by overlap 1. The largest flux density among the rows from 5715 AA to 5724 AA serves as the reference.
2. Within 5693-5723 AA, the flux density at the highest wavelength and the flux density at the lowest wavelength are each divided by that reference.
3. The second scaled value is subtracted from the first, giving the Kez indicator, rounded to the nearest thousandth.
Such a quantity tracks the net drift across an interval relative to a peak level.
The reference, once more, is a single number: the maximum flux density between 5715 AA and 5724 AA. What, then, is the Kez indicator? -0.056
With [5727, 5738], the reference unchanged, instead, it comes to -0.039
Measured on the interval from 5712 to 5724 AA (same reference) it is 0.070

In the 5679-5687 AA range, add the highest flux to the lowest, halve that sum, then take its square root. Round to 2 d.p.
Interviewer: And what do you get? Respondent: 5.92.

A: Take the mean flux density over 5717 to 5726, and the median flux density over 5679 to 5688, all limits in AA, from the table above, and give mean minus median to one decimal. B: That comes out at 1.5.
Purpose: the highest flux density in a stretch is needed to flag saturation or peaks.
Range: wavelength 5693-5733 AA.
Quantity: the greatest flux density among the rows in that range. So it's 41.27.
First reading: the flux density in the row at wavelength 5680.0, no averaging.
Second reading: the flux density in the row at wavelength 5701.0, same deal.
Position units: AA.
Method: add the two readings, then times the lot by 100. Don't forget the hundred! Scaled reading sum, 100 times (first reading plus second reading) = 7111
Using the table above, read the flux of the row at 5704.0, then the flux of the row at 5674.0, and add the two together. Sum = 72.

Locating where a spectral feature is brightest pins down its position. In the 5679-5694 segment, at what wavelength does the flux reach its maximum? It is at 5693.5 AA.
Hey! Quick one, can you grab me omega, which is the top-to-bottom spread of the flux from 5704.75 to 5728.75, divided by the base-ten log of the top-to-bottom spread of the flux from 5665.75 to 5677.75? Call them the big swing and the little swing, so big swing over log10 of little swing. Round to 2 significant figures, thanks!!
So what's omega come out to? 8.0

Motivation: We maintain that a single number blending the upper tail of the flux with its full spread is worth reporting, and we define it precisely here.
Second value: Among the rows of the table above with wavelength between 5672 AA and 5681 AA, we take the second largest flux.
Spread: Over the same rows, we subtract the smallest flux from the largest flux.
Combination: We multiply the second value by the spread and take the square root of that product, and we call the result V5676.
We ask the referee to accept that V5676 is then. 15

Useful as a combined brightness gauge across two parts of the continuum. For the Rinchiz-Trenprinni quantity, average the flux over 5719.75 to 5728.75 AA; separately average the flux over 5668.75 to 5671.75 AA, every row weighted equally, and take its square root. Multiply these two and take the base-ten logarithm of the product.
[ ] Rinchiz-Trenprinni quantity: 2.35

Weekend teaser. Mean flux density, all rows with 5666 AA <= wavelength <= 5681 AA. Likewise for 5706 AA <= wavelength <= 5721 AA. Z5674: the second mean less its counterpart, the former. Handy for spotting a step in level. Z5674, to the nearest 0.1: -1.6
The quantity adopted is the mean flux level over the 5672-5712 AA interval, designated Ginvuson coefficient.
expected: 36.3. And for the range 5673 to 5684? 36.9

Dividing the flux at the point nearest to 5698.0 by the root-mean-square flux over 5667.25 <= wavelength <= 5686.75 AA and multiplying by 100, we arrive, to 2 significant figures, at 93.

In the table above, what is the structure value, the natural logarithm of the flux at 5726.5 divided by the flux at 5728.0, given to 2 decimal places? -0.13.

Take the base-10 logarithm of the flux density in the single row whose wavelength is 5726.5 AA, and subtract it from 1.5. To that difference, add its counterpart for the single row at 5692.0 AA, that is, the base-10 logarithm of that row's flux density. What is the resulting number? 1.53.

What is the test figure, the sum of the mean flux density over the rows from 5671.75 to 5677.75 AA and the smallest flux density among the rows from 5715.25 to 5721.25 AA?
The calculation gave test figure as 73.5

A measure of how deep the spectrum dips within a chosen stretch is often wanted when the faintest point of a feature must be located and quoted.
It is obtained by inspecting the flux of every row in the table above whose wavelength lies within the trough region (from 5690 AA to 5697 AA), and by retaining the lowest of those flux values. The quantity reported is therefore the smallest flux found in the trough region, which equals 37.07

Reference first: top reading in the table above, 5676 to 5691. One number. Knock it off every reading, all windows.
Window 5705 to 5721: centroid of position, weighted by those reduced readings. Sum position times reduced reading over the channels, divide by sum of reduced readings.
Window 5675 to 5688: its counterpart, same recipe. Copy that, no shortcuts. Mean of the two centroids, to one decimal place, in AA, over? 5698.3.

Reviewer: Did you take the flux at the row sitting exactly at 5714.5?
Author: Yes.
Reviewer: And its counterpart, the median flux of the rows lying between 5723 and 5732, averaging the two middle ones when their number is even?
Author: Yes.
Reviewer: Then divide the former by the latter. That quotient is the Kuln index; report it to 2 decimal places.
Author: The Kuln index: 0.96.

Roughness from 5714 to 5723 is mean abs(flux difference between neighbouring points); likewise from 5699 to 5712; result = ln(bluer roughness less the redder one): -1.3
